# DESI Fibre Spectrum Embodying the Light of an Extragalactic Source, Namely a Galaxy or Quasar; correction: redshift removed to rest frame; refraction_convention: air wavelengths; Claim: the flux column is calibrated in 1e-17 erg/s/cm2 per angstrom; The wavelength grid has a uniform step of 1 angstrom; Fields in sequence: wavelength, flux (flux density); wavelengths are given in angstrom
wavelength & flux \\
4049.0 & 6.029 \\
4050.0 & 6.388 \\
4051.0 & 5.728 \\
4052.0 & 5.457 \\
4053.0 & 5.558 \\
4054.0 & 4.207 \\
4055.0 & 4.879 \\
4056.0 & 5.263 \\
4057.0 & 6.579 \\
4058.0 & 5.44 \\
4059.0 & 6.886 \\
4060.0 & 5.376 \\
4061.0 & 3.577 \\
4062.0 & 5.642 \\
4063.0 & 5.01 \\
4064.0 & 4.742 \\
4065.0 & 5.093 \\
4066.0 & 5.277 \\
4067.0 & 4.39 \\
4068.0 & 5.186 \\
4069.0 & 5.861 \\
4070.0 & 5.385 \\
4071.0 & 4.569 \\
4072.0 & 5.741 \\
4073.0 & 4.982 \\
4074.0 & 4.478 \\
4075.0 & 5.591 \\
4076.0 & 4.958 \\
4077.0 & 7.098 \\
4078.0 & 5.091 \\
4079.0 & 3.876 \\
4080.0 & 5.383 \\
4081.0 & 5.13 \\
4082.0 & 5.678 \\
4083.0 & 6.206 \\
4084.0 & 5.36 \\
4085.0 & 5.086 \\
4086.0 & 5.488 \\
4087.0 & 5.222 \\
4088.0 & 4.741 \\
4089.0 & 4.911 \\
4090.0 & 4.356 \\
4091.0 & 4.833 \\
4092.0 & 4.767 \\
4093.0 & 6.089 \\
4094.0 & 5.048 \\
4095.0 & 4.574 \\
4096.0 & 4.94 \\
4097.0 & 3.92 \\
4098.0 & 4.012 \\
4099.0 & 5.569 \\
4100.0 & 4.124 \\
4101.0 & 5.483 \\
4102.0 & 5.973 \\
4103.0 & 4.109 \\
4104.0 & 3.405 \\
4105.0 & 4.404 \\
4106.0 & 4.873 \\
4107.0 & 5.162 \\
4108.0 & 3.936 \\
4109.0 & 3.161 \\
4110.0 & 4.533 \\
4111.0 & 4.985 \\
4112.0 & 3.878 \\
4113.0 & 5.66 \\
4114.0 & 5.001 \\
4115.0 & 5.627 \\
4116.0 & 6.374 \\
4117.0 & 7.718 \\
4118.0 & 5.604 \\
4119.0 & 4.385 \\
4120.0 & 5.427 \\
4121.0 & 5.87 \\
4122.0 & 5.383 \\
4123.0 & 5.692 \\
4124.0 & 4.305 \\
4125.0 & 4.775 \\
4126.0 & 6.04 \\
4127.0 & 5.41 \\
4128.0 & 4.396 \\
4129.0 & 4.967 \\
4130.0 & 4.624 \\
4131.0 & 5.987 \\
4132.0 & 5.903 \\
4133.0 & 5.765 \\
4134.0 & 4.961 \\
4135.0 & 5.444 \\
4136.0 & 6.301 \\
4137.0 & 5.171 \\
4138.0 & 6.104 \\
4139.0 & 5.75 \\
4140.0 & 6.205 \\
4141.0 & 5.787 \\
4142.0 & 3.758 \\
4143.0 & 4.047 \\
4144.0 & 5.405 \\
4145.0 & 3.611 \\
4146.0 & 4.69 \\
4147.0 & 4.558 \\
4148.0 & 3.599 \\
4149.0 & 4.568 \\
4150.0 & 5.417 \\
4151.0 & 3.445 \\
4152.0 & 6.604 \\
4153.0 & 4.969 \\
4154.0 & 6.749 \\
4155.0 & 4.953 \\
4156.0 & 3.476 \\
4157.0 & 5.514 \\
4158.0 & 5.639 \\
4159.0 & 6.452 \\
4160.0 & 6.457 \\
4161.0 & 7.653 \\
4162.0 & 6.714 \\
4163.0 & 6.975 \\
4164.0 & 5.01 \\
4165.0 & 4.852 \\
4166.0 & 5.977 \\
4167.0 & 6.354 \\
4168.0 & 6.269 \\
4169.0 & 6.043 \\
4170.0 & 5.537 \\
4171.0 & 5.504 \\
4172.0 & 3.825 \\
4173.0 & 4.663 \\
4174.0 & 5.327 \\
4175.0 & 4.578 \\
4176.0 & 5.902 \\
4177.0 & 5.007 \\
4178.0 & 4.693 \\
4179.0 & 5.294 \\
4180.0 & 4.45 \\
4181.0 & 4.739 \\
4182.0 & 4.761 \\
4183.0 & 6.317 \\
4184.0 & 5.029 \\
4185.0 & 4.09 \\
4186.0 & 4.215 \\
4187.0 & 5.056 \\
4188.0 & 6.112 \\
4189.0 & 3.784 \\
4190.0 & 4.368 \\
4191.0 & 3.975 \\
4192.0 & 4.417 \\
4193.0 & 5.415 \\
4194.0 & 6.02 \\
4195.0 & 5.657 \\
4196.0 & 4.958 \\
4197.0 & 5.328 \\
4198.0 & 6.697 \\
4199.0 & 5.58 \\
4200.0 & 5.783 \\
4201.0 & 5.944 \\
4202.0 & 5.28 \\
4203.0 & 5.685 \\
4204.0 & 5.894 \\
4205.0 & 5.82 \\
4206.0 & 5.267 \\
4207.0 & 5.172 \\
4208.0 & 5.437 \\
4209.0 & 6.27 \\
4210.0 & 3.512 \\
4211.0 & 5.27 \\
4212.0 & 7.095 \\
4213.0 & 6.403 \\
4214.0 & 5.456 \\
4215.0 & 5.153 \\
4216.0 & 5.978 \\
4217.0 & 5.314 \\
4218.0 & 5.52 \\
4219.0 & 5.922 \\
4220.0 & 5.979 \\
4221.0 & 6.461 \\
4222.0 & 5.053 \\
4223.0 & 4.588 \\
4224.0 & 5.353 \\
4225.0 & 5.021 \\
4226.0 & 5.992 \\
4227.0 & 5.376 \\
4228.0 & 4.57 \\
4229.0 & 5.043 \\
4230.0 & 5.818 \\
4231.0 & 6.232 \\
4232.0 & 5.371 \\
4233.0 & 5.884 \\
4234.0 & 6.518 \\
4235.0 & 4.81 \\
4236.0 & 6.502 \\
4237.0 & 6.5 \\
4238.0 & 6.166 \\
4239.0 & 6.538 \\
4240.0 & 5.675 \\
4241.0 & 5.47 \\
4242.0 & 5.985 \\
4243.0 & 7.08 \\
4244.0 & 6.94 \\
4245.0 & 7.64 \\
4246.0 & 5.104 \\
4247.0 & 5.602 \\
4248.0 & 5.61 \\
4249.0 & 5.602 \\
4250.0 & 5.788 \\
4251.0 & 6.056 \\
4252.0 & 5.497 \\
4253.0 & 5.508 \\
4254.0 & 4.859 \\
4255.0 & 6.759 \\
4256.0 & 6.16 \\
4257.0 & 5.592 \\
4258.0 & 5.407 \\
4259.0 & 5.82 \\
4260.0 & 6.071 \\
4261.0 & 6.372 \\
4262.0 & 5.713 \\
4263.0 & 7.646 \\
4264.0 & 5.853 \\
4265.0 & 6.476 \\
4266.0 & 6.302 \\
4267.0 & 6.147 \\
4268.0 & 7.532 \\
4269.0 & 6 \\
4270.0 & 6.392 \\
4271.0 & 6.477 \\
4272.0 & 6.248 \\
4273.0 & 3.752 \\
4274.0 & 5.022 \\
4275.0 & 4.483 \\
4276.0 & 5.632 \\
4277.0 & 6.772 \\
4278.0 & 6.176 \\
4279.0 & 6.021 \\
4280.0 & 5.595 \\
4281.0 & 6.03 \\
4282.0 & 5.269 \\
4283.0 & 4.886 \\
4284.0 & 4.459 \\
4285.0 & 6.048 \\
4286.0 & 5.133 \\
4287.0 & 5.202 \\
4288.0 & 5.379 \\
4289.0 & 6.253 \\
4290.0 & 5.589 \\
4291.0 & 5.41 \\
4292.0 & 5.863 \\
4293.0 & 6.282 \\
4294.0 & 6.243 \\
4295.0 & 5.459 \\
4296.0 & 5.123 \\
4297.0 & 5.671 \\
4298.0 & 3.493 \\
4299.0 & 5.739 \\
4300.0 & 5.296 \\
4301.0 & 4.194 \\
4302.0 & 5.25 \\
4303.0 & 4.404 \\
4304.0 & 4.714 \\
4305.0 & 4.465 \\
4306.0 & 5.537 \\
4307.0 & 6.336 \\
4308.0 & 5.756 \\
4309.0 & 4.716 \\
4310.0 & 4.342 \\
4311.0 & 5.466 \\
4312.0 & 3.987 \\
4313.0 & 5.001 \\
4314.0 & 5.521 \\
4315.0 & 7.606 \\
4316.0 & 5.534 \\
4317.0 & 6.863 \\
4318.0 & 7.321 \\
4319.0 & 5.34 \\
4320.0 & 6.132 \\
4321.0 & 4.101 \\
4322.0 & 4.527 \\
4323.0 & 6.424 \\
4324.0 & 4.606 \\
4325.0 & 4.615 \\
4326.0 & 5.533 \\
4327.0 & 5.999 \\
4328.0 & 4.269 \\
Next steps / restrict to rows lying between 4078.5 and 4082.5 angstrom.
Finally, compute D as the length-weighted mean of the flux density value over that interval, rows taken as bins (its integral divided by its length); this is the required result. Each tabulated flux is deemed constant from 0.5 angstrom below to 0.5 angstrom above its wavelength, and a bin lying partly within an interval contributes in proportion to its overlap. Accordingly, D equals 5.02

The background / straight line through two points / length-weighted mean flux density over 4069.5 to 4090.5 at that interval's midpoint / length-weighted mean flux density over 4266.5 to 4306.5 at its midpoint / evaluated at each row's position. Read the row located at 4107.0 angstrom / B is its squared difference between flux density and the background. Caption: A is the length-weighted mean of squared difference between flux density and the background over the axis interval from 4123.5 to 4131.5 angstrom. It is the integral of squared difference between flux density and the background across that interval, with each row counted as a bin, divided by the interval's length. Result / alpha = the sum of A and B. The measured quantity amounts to 0.5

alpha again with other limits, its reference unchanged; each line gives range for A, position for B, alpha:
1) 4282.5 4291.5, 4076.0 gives 0.3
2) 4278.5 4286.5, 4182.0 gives 0.7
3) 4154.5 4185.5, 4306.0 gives 0.9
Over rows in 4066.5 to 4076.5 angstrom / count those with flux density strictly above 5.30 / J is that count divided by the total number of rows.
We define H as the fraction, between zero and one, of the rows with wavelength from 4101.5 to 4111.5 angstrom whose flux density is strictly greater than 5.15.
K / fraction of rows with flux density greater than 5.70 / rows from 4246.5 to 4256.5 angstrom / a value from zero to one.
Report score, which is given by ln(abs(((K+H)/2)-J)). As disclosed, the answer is -2.3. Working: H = 0.2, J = 0.40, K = 0.40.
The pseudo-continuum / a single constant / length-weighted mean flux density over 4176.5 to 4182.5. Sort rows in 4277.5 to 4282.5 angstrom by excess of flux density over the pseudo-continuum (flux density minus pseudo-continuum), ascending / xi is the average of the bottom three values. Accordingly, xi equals 0.8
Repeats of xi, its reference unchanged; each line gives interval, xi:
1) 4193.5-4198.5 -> 0.5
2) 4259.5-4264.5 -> 1.1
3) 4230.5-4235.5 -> 0.5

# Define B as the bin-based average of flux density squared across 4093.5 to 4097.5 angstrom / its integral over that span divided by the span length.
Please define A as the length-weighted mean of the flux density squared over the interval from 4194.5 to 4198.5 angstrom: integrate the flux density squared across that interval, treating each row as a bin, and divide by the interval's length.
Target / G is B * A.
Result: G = 699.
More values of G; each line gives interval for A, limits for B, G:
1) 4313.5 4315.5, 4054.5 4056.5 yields 1137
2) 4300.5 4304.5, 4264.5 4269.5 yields 920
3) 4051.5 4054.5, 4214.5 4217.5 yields 788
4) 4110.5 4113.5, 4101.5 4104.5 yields 513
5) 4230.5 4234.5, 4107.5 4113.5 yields 712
